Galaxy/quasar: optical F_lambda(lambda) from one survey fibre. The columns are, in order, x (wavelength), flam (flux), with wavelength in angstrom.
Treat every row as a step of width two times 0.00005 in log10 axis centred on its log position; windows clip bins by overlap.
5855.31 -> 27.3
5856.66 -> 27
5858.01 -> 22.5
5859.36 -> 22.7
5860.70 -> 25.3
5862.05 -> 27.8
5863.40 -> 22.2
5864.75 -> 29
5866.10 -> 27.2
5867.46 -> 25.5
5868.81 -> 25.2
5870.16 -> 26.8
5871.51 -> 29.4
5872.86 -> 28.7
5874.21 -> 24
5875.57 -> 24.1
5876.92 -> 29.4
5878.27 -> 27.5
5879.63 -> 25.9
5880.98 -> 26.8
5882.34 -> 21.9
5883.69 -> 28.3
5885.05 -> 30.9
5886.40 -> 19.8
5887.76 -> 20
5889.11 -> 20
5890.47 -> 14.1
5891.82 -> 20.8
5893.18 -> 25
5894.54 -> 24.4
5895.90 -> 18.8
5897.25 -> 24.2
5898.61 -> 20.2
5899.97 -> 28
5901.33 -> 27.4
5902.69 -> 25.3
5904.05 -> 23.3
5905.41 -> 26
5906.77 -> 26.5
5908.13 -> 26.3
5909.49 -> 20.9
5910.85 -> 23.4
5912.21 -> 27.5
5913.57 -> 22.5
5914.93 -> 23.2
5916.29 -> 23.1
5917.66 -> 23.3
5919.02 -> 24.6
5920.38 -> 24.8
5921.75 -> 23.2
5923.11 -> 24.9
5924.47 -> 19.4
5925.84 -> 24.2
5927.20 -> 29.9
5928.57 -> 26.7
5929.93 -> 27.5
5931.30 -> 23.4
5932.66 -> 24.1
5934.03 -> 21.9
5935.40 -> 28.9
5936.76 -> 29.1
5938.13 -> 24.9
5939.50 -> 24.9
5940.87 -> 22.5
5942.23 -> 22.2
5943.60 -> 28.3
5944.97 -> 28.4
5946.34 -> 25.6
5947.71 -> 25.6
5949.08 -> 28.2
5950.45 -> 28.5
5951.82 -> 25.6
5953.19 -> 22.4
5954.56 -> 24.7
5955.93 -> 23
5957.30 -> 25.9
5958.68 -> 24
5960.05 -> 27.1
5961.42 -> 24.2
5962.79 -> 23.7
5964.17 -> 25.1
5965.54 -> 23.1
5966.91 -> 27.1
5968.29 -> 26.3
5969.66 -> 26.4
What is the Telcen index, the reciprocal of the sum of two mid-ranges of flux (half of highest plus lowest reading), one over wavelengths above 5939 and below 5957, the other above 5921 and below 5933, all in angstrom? 0.0200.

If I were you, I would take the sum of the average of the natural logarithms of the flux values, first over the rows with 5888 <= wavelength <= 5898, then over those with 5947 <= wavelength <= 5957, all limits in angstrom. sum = 6.26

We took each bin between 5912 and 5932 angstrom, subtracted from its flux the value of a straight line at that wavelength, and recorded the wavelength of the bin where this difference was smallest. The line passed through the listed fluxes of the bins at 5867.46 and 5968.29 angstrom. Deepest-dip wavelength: 5924.47 angstrom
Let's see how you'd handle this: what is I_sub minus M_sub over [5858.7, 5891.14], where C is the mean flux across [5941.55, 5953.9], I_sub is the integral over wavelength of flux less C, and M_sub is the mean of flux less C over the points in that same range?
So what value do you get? -31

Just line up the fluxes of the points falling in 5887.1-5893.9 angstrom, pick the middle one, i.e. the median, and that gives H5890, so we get 20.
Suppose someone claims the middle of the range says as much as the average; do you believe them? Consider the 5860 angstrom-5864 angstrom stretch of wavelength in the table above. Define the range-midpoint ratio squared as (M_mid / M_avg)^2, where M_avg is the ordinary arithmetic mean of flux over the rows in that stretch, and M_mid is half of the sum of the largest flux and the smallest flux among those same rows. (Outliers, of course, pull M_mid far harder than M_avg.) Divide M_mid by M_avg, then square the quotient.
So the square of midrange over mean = 0.99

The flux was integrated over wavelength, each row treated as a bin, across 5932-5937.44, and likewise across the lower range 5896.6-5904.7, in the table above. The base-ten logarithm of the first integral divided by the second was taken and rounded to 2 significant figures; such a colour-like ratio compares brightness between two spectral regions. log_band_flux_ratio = -0.15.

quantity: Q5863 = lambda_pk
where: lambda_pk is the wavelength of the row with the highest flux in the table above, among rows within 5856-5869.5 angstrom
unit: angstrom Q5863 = 5864.75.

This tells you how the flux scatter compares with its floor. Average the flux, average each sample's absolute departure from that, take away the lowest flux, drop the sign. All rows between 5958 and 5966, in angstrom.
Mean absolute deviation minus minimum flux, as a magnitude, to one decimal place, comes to 22.1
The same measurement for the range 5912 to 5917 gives 20.8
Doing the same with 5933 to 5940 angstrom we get 19.5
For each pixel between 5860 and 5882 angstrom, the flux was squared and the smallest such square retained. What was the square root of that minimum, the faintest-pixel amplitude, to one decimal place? 22.2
